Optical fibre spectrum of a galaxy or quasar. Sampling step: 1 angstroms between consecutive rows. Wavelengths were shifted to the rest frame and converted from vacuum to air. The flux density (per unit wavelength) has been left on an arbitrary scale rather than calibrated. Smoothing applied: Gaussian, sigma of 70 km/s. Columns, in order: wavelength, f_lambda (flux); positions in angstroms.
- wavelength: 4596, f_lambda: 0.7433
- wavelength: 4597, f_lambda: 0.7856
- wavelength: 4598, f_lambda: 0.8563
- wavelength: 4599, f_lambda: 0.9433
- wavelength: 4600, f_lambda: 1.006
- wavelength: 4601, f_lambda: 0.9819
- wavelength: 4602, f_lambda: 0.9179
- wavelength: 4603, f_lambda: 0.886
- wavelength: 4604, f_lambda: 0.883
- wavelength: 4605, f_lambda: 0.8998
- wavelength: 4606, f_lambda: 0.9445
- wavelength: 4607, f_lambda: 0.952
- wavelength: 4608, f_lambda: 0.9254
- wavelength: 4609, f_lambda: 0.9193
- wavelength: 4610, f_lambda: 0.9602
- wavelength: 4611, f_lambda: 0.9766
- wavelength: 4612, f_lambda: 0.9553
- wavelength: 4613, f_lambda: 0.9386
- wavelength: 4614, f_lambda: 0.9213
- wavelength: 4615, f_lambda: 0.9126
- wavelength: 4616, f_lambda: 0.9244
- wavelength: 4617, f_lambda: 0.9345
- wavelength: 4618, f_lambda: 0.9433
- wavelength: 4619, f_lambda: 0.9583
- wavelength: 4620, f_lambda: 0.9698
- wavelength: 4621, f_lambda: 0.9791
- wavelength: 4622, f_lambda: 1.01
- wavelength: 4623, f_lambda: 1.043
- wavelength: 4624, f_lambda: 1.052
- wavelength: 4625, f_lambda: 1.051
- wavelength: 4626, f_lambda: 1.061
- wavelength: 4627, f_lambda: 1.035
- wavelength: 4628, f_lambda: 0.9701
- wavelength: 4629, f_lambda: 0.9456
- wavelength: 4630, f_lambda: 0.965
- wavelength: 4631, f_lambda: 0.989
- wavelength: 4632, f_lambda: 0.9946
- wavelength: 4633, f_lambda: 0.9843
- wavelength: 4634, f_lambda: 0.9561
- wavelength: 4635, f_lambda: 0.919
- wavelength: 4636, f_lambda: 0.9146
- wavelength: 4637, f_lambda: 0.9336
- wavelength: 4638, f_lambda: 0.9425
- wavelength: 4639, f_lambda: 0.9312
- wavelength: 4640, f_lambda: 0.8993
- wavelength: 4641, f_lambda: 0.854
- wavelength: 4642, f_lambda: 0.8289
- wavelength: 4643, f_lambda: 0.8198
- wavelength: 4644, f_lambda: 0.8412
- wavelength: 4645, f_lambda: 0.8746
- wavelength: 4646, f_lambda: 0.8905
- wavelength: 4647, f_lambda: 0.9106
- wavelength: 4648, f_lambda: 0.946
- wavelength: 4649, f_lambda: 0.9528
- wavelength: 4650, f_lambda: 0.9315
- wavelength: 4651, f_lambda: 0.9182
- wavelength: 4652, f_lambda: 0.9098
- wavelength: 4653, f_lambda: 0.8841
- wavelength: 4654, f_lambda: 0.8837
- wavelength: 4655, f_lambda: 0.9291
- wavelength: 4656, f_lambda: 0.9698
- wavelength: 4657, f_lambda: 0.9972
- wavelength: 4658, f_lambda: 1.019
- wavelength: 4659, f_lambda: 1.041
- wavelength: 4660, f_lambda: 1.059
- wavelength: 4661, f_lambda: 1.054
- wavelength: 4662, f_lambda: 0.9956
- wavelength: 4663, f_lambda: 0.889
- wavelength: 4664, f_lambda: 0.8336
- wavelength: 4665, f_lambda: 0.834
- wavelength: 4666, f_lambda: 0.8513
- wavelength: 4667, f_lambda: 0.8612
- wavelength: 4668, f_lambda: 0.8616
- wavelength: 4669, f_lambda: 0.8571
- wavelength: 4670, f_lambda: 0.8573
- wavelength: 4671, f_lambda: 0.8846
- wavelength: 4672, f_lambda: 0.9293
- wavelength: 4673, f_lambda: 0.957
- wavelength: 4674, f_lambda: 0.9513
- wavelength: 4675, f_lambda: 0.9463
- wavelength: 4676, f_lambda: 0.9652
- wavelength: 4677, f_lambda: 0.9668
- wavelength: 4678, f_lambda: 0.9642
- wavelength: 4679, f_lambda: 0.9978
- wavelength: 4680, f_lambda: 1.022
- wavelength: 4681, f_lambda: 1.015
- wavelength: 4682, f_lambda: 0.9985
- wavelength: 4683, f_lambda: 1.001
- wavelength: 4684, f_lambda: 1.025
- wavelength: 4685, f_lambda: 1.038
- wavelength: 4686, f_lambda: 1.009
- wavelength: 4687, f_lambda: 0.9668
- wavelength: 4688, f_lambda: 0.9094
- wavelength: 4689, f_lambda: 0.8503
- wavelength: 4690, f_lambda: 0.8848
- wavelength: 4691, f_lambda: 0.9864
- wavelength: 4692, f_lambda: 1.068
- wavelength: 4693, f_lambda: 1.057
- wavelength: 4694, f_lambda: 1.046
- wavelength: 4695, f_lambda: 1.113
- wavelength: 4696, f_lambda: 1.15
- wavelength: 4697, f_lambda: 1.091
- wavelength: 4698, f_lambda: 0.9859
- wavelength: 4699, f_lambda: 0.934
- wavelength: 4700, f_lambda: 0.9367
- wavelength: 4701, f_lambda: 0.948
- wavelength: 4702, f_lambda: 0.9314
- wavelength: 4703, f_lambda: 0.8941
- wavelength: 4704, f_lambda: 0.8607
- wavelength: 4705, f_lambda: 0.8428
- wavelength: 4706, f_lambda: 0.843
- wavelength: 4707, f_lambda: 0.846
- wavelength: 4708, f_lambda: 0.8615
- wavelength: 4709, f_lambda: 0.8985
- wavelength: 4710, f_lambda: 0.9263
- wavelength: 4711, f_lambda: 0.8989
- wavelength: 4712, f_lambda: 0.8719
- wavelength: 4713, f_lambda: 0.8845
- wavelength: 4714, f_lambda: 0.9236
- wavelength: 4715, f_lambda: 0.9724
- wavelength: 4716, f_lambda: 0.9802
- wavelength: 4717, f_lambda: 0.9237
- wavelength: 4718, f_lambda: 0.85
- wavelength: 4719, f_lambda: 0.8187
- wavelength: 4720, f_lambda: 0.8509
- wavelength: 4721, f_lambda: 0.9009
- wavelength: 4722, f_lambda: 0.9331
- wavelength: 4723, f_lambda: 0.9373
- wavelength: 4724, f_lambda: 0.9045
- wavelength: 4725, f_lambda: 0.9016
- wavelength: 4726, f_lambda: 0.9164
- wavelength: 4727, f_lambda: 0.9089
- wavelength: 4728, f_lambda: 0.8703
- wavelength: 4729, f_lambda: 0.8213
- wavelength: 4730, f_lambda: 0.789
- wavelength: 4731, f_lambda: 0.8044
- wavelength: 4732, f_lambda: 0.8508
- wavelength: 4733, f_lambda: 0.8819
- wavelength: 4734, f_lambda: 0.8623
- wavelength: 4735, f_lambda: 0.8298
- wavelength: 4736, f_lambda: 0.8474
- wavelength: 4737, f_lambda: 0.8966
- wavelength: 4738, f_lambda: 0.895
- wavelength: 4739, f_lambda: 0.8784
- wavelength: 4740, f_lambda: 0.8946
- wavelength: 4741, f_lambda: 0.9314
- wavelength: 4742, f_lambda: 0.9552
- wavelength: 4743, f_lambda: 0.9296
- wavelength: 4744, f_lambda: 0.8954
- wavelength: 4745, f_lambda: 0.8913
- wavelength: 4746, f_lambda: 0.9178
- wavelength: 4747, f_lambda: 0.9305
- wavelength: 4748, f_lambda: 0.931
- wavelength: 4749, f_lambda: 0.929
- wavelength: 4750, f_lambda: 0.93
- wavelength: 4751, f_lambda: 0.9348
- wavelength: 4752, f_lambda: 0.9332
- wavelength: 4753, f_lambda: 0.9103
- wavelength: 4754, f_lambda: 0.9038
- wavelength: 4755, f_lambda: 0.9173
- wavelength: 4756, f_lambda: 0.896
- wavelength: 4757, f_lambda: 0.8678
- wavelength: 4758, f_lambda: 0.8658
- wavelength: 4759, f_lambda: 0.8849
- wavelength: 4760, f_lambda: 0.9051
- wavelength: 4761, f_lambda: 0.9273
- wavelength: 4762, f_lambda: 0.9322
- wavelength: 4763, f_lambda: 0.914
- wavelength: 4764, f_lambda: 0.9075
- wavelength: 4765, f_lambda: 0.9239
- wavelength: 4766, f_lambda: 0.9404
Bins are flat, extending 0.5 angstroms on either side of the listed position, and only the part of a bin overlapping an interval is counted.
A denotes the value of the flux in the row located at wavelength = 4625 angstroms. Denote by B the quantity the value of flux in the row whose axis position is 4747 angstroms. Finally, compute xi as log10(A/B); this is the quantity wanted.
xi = 0.05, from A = 1.051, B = 0.9305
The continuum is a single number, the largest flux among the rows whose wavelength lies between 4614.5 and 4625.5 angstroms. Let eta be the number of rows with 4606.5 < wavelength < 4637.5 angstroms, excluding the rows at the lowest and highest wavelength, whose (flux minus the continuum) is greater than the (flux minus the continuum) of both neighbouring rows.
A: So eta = 4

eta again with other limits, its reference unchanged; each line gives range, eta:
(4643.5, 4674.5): 4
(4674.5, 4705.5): 6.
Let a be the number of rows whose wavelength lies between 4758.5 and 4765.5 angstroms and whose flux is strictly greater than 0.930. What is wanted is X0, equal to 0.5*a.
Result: 0.5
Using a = 1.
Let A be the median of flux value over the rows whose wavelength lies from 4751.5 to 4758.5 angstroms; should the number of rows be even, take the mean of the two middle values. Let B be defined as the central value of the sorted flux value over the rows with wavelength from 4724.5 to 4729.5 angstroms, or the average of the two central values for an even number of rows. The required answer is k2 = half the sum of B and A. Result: 0.903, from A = 0.90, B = 0.90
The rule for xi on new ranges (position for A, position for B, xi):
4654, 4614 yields -0.02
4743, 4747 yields 0.00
